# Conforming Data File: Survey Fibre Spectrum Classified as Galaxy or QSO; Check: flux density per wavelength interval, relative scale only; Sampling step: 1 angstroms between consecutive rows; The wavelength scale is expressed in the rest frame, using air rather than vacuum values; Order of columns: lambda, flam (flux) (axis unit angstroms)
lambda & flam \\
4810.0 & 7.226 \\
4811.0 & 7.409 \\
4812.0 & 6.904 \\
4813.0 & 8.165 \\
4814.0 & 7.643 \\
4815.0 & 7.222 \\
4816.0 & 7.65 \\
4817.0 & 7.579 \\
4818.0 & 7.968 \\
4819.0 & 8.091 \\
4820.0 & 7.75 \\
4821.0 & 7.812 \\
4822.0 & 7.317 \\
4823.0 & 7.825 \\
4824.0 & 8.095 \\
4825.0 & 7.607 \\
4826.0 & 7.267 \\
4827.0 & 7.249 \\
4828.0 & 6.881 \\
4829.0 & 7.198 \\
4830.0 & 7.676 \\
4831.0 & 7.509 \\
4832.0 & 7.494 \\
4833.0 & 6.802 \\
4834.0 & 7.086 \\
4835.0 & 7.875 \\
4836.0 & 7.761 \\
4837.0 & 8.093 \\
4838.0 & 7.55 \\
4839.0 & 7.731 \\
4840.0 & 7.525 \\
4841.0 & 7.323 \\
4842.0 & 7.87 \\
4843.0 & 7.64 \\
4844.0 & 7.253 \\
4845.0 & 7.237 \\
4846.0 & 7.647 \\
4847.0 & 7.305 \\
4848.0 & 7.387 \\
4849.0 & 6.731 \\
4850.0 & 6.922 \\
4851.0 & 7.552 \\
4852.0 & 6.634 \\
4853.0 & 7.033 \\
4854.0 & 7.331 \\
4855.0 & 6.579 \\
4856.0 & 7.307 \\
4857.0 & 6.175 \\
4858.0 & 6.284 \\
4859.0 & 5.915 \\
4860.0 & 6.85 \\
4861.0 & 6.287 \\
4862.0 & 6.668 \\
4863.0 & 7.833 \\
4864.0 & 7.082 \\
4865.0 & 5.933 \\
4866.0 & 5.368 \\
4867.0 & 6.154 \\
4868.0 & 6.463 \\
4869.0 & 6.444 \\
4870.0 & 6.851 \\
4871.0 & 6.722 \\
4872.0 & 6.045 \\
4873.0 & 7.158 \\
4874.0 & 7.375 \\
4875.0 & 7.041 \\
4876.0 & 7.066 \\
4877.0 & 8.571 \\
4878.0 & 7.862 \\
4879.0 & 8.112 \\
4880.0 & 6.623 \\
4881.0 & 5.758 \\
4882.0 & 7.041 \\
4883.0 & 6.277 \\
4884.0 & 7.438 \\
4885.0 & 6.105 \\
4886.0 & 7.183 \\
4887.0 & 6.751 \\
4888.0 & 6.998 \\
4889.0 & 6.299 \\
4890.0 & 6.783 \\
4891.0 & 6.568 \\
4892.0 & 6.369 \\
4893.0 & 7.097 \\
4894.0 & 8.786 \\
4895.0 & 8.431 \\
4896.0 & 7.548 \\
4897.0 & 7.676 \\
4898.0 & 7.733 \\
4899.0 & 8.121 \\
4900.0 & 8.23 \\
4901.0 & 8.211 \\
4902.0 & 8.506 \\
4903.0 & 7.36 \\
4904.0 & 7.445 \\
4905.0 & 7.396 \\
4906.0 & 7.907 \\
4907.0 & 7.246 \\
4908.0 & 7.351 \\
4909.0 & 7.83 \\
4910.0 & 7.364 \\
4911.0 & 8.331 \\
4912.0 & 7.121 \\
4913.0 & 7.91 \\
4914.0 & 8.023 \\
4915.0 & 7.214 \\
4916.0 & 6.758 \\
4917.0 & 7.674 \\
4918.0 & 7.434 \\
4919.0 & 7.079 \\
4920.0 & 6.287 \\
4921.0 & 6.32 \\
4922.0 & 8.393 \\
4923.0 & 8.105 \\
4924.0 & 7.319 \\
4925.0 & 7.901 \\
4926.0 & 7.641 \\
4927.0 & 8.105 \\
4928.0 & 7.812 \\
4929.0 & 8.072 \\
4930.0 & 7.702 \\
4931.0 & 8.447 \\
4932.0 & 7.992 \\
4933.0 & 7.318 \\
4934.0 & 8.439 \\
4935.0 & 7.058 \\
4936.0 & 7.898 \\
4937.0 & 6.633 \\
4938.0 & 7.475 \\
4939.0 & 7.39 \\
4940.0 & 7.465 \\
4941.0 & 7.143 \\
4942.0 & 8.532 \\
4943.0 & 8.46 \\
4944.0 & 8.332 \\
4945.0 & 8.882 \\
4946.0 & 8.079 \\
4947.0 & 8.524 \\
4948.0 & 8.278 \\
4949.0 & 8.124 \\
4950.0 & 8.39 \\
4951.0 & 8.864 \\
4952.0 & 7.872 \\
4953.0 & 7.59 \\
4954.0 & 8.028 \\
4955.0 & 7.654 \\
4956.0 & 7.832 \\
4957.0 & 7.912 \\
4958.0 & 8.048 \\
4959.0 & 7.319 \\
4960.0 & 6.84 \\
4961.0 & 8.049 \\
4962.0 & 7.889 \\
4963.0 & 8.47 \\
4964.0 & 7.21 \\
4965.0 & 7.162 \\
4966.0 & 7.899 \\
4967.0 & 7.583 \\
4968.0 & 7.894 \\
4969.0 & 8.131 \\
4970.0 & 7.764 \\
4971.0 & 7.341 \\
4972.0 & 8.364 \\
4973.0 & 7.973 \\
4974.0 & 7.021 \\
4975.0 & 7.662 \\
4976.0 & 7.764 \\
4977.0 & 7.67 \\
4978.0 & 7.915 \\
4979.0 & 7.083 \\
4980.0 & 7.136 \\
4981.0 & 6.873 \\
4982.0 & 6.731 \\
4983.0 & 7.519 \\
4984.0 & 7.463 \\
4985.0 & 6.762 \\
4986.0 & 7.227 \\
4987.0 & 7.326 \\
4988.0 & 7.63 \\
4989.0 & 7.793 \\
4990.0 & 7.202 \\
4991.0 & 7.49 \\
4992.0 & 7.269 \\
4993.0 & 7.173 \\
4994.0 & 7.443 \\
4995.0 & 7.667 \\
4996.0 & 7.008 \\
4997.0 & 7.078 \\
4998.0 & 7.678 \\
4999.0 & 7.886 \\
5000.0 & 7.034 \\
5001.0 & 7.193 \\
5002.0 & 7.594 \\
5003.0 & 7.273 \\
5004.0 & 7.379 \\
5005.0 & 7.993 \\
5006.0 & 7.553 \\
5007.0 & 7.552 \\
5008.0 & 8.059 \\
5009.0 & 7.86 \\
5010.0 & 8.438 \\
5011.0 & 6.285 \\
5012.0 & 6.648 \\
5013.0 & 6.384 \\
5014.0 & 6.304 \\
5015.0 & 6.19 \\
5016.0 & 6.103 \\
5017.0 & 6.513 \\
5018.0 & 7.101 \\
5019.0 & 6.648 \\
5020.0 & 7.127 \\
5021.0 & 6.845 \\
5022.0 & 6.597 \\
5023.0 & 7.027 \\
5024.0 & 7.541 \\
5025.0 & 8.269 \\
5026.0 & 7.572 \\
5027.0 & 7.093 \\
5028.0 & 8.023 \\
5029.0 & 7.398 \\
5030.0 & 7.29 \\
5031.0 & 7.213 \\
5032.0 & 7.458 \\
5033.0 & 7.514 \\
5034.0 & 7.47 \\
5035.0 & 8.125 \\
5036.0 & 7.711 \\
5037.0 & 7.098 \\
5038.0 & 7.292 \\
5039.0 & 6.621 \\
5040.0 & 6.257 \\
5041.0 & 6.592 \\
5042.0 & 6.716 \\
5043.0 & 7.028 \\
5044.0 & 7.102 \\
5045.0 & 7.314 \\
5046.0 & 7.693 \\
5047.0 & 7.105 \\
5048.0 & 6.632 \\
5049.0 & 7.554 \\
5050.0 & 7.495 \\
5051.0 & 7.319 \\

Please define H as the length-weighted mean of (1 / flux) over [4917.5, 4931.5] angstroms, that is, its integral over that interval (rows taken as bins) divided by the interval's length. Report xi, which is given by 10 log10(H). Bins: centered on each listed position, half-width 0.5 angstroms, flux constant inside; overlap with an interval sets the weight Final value -8.78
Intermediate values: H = 0.1324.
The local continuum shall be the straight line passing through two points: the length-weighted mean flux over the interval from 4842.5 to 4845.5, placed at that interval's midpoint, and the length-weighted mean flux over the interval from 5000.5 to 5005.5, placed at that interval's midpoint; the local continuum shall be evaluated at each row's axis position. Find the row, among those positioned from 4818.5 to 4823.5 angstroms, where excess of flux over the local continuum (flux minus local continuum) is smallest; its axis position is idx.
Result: 4822.0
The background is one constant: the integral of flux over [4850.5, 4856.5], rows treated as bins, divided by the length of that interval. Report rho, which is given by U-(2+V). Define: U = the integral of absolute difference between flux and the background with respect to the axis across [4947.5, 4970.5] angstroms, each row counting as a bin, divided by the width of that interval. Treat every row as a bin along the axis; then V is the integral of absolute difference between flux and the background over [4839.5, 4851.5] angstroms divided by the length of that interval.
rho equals -1.57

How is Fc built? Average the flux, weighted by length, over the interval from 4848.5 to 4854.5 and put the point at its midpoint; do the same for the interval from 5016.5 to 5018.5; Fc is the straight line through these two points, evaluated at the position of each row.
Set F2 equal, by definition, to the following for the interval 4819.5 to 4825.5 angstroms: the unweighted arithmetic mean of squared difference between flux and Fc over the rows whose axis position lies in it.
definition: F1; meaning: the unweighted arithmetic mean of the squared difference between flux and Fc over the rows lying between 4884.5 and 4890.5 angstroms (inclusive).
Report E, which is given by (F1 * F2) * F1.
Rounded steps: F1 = 0.23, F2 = 0.49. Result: 0.03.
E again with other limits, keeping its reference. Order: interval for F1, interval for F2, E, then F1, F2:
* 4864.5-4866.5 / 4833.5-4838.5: 1.88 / 1.94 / 0.50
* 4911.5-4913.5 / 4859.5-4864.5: 0.06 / 0.48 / 0.27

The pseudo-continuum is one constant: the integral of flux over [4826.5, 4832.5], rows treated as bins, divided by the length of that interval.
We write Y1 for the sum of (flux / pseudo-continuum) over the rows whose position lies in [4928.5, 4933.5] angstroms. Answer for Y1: 5.39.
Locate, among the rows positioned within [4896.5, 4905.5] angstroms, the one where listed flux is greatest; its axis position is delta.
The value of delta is 4902.0 angstroms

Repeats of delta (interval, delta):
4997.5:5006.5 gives 5005.0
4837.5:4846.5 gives 4842.0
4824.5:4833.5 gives 4830.0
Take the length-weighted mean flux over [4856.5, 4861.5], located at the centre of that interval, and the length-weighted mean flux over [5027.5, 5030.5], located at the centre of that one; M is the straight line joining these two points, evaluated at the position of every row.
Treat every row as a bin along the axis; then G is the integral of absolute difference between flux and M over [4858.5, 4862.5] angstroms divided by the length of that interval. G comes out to 0.33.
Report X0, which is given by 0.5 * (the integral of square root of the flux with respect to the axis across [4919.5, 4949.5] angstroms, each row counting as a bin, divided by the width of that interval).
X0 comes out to 1.40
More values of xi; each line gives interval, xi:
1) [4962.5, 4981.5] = -8.81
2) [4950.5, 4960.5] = -8.90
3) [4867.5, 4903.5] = -8.53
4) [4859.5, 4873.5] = -8.13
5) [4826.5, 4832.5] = -8.65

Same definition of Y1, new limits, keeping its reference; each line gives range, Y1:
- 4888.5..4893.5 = 4.52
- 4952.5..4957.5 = 5.32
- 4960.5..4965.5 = 5.29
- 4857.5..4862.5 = 4.36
